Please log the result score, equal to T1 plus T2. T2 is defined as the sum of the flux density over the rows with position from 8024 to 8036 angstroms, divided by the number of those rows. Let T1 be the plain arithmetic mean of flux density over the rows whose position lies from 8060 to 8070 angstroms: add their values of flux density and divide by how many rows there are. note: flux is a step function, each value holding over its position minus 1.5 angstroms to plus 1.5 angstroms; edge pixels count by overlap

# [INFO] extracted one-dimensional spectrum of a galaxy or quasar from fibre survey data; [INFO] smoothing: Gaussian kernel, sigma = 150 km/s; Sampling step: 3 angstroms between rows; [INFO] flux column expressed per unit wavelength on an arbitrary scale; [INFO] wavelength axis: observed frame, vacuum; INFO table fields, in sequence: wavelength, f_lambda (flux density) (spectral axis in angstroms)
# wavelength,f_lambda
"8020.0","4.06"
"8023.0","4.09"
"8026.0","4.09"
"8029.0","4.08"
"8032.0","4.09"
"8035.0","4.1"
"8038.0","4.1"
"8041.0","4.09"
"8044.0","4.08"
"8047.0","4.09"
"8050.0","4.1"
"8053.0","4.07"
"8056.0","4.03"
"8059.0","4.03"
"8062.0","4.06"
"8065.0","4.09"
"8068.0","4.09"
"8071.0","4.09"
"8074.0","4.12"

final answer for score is 8.17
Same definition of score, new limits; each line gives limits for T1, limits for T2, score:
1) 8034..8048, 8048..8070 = 8.16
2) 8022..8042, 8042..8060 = 8.16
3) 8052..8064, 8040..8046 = 8.13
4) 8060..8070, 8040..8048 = 8.17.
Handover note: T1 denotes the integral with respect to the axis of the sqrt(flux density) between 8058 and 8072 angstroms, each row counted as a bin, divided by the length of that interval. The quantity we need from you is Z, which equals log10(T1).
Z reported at 0.305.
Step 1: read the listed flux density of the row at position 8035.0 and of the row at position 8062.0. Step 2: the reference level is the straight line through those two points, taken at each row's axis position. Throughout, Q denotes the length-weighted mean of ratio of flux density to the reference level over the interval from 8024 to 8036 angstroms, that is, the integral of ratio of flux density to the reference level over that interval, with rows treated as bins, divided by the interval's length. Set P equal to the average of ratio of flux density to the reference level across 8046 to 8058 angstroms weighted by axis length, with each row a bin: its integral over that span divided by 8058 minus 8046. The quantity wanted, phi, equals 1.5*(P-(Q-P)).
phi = 1.50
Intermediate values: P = 1.00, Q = 1.00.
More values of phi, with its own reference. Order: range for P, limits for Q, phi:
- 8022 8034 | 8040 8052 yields 1.48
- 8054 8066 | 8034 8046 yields 1.49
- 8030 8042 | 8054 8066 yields 1.50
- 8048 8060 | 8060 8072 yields 1.48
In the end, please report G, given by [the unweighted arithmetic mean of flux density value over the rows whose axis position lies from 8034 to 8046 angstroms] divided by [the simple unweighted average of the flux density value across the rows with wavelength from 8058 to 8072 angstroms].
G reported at 1.01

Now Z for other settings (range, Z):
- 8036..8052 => 0.306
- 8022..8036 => 0.306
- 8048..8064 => 0.304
